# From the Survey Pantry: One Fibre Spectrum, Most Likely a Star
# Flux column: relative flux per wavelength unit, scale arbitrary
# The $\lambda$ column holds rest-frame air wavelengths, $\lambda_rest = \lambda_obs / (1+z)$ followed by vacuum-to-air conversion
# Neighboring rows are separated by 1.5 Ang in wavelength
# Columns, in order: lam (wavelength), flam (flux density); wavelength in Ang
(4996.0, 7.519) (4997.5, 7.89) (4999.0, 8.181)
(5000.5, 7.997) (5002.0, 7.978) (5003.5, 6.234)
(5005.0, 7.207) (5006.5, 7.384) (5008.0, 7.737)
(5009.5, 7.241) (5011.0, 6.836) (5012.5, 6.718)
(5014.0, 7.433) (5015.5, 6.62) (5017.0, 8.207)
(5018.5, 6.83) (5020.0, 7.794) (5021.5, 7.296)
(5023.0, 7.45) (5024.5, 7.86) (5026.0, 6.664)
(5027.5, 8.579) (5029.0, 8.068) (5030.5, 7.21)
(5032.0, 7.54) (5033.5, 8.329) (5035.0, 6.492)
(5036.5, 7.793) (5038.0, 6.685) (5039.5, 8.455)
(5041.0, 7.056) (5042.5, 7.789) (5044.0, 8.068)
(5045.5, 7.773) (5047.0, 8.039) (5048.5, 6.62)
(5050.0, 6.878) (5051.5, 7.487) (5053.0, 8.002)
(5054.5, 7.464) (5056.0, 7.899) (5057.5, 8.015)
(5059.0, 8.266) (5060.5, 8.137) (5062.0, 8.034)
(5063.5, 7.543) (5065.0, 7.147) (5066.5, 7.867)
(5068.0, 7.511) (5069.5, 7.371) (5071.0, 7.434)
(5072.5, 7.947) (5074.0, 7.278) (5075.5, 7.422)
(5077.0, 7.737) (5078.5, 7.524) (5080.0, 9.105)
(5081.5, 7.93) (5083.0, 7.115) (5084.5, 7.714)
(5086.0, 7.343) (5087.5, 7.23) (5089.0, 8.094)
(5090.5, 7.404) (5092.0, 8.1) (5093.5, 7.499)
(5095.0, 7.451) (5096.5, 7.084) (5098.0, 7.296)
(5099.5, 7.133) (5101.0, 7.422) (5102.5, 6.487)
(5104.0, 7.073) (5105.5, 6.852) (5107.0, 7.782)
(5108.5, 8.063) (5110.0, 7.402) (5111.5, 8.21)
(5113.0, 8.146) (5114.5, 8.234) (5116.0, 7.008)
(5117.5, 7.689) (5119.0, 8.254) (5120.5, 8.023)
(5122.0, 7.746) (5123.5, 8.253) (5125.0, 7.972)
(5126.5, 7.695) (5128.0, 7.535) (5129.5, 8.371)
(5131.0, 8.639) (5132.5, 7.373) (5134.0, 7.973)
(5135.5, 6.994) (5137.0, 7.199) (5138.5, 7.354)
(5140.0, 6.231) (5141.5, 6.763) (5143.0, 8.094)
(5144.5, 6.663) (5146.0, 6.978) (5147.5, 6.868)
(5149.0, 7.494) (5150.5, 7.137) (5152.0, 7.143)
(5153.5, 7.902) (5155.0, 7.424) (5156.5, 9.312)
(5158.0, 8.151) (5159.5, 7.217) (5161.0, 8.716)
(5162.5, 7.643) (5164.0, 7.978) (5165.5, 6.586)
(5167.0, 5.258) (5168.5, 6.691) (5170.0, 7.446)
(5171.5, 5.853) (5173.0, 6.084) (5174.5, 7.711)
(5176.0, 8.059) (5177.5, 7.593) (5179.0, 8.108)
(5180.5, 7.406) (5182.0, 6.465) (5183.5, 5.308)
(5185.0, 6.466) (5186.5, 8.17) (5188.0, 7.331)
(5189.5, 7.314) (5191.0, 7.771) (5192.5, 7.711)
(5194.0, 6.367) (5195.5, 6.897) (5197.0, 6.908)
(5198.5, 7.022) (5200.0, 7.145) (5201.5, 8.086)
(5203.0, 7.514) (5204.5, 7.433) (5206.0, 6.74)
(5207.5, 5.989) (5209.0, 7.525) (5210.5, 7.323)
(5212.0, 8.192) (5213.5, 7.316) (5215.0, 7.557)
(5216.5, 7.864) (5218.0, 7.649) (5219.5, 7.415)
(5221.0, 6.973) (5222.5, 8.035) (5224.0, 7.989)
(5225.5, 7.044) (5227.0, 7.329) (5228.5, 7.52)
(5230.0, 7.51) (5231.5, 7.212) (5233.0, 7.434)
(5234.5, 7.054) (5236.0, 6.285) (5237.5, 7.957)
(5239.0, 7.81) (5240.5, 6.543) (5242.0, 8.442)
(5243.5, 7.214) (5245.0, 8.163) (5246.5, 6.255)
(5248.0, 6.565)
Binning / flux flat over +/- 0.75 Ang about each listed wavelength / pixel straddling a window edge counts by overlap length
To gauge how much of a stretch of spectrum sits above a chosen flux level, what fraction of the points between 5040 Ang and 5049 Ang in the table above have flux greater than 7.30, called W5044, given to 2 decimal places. 0.67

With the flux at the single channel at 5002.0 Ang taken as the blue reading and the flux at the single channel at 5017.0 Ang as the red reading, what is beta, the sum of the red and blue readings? 16.2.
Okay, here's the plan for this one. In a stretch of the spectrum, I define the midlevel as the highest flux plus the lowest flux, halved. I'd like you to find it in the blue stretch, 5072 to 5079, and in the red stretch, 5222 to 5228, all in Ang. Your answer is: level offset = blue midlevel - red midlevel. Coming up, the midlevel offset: 0.1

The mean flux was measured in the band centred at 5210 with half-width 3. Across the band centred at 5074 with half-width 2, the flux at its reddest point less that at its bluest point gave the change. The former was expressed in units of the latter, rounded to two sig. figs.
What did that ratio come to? -14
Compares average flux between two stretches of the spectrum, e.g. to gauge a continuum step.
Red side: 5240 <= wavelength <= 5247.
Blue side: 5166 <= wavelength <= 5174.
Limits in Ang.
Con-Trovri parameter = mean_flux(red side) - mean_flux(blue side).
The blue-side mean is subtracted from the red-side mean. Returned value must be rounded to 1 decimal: 1.1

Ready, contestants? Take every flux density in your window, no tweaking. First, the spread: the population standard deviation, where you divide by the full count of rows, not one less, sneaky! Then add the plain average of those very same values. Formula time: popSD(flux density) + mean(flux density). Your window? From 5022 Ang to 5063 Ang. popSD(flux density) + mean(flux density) 8.2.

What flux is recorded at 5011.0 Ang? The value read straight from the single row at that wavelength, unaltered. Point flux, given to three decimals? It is 6.836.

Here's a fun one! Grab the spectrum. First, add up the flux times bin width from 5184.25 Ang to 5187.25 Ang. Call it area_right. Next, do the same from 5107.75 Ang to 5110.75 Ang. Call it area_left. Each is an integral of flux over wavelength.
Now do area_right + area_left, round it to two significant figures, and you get 45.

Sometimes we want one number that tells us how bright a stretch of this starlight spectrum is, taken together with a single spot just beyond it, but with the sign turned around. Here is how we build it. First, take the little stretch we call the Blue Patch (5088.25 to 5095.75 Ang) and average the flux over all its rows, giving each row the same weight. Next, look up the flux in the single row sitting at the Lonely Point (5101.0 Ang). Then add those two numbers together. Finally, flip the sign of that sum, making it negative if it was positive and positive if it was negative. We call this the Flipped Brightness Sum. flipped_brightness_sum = -15.1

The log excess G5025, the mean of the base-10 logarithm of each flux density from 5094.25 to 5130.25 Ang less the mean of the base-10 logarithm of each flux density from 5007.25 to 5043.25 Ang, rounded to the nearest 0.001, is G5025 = 0.011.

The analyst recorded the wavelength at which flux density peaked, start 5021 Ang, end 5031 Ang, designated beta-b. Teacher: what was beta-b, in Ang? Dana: 5027.5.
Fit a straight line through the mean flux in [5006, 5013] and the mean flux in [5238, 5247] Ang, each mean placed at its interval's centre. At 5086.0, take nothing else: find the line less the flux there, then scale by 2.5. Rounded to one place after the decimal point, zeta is -0.2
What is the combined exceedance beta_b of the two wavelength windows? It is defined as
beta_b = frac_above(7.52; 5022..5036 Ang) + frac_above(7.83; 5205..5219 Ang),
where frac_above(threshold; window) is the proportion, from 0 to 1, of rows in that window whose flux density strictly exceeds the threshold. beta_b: 0.78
